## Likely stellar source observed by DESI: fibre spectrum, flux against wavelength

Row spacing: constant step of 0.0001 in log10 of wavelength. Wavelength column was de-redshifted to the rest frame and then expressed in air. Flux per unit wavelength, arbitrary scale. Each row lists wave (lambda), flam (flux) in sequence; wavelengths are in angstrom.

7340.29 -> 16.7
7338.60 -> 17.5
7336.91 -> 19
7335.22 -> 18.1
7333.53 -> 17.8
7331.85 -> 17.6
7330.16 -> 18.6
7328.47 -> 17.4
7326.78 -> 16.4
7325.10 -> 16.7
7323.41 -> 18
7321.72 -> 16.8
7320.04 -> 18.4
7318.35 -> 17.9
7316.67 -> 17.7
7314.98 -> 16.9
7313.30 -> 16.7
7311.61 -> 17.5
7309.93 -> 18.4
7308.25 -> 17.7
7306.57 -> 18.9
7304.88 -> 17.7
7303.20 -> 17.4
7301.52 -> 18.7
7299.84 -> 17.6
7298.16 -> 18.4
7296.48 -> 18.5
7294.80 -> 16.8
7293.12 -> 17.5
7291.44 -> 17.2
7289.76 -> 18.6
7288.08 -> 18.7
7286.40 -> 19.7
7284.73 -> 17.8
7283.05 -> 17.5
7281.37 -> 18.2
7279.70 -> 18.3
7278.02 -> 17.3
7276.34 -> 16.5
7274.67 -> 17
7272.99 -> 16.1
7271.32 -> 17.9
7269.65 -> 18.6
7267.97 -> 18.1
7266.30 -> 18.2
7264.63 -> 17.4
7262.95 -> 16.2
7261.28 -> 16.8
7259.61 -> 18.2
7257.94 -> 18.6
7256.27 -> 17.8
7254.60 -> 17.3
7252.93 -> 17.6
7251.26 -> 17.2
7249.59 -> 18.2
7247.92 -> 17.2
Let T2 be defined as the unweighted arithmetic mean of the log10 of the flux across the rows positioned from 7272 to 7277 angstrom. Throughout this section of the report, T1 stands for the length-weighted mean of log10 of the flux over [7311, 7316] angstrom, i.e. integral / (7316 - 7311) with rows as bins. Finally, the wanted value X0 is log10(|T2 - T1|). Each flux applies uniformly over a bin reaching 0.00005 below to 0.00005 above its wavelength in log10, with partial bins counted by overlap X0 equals -2.0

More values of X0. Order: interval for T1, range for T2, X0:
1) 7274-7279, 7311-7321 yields -1.8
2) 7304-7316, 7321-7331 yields -2.1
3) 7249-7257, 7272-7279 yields -1.7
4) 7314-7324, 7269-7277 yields -2.0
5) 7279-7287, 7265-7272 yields -2.6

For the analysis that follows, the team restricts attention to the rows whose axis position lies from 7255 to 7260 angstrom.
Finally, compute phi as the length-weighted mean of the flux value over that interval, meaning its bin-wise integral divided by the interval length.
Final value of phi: 18.1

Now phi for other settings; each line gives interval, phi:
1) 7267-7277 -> 17.4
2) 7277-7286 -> 17.9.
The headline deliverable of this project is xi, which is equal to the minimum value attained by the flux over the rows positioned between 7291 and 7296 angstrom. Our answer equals 16.8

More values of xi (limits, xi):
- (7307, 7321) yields 16.7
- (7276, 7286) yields 16.5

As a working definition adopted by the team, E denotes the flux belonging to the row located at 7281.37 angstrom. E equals 18.2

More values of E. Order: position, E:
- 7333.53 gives 17.8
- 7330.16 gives 18.6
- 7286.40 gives 19.7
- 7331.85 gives 17.6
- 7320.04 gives 18.4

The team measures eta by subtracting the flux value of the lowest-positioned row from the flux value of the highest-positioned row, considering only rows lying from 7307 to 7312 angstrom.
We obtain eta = -0.2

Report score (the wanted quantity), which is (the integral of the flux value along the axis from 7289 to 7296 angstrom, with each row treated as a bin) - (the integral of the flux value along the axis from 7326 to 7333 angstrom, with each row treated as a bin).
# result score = 0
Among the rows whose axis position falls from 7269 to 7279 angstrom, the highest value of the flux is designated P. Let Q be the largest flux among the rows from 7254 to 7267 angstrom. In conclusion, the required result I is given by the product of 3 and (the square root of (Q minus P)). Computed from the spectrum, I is 0.0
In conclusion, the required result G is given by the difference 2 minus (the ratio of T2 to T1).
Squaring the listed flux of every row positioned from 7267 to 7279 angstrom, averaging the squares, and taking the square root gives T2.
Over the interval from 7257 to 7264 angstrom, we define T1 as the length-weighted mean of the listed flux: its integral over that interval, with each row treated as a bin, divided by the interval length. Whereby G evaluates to 1.00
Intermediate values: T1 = 17.5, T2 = 17.4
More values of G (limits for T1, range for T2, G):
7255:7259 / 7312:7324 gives 1.03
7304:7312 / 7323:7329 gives 1.05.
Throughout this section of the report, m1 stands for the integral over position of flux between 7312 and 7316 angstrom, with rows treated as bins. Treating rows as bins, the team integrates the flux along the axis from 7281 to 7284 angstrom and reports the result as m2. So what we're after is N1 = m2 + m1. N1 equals 121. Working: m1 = 67.5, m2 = 53.3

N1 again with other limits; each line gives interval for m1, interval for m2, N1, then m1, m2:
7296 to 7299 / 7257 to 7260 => 111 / 55.3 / 55.3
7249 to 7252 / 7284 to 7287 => 109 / 53.0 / 56.3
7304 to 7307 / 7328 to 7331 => 109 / 54.5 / 54.2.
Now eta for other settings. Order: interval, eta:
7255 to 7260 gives 0.4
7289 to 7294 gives -1.1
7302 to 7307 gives 1.5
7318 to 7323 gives -1.1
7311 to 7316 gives -0.6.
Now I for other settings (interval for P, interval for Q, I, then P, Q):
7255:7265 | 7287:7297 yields 0.9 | 18.6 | 18.7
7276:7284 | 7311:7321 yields 0.9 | 18.3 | 18.4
